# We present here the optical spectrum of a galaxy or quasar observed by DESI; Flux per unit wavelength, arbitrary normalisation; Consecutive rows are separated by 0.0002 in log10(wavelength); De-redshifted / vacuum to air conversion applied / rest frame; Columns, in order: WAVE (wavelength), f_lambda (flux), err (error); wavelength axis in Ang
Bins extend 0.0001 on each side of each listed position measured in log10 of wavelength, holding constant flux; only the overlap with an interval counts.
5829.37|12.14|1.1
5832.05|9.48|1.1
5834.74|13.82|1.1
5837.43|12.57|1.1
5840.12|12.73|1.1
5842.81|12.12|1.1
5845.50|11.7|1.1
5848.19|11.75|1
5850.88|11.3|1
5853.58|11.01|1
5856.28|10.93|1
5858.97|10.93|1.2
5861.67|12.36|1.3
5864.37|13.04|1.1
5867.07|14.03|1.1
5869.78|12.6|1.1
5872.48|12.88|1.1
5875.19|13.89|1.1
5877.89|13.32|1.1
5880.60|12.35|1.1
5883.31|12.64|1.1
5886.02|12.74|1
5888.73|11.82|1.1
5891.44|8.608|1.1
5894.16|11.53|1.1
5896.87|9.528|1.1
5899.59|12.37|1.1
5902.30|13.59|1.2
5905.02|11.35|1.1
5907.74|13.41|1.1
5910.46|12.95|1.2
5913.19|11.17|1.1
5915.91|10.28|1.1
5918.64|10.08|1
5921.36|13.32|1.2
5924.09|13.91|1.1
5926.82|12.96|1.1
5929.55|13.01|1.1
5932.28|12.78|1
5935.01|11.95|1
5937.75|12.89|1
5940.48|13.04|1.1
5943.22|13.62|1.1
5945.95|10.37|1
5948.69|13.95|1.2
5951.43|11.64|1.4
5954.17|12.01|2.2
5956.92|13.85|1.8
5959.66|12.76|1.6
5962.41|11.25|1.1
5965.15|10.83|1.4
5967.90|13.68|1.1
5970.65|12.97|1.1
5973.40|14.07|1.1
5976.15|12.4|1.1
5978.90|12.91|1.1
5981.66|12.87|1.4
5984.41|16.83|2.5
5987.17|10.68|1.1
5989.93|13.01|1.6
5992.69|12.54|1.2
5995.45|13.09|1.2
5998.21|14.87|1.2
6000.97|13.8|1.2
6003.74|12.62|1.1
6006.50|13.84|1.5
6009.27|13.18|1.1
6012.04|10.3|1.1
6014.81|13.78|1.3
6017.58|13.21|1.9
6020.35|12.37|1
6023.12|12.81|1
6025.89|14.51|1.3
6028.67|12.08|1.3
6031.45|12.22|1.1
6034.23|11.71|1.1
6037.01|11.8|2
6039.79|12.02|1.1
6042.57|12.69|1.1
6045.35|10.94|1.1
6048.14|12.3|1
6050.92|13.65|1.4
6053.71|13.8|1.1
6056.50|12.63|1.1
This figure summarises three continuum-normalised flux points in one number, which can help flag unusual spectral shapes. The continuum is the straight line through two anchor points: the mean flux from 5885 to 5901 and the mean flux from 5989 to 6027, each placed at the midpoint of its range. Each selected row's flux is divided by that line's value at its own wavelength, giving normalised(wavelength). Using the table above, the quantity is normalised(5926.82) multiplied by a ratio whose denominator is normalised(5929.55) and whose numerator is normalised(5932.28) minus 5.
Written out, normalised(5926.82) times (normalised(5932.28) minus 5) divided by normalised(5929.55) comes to -3.92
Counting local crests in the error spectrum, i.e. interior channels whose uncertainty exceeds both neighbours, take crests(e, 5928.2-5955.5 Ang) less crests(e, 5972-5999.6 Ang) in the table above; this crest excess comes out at -2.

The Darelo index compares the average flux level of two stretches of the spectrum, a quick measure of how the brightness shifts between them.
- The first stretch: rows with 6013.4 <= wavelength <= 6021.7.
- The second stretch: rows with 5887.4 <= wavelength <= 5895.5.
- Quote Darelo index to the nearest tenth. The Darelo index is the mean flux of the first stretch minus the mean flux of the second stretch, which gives 2.5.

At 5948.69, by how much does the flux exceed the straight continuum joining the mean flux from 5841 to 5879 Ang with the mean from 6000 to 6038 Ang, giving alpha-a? 1.4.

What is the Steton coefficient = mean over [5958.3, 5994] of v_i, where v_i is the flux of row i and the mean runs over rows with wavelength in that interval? 12.83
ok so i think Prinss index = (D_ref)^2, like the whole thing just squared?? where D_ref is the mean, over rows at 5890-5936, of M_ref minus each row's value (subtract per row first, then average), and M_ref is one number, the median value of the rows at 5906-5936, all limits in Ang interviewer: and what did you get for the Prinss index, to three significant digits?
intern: 1.04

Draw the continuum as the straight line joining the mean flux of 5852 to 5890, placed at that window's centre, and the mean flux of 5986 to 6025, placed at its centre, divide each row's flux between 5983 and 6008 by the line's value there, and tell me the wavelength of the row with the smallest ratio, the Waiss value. 5987.17 Ang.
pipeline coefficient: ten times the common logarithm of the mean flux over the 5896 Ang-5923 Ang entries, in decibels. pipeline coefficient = 10.7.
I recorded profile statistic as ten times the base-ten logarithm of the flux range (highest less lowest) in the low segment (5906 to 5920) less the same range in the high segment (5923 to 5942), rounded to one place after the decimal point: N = 1.4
